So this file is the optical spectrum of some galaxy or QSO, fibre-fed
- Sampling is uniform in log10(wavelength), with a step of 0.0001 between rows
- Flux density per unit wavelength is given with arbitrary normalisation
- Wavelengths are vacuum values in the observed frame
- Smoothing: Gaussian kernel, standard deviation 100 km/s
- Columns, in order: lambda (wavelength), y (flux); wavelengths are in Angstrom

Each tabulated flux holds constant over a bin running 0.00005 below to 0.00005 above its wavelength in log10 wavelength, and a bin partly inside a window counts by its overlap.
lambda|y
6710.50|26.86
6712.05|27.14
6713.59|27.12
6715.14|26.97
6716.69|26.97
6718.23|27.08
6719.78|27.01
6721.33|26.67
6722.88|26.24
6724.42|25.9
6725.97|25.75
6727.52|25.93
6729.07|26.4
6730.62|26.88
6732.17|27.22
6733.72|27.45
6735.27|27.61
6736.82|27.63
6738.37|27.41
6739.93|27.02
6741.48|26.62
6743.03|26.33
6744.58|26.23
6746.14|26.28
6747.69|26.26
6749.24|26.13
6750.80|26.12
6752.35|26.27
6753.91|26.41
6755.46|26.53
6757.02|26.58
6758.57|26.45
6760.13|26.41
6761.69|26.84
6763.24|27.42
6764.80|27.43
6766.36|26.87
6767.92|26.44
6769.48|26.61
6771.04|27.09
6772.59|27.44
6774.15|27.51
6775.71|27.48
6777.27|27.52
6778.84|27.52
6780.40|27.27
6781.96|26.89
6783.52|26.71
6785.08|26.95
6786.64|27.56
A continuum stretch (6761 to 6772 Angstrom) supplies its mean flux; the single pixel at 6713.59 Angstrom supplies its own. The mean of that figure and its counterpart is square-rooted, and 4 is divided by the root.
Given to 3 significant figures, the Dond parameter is 0.769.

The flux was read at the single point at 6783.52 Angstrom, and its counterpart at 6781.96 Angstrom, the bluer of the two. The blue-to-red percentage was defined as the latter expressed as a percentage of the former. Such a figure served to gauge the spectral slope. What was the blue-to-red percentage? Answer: 101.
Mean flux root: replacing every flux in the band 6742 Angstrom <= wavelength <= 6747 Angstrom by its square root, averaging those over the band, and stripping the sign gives 5.13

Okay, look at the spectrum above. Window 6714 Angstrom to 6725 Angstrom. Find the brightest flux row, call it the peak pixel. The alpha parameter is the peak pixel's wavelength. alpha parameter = 6718.23 Angstrom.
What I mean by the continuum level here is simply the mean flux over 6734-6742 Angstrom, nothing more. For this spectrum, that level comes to 27.3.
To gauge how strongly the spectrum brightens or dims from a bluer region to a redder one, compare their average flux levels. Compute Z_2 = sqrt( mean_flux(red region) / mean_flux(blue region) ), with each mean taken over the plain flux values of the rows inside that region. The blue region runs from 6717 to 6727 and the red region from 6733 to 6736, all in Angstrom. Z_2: 1.02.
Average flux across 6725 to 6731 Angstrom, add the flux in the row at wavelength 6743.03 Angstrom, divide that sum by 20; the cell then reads 2.63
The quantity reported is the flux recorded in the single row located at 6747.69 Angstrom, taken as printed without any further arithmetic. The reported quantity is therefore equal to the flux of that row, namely 26.26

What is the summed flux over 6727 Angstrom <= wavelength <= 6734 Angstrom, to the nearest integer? 134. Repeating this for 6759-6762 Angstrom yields 53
